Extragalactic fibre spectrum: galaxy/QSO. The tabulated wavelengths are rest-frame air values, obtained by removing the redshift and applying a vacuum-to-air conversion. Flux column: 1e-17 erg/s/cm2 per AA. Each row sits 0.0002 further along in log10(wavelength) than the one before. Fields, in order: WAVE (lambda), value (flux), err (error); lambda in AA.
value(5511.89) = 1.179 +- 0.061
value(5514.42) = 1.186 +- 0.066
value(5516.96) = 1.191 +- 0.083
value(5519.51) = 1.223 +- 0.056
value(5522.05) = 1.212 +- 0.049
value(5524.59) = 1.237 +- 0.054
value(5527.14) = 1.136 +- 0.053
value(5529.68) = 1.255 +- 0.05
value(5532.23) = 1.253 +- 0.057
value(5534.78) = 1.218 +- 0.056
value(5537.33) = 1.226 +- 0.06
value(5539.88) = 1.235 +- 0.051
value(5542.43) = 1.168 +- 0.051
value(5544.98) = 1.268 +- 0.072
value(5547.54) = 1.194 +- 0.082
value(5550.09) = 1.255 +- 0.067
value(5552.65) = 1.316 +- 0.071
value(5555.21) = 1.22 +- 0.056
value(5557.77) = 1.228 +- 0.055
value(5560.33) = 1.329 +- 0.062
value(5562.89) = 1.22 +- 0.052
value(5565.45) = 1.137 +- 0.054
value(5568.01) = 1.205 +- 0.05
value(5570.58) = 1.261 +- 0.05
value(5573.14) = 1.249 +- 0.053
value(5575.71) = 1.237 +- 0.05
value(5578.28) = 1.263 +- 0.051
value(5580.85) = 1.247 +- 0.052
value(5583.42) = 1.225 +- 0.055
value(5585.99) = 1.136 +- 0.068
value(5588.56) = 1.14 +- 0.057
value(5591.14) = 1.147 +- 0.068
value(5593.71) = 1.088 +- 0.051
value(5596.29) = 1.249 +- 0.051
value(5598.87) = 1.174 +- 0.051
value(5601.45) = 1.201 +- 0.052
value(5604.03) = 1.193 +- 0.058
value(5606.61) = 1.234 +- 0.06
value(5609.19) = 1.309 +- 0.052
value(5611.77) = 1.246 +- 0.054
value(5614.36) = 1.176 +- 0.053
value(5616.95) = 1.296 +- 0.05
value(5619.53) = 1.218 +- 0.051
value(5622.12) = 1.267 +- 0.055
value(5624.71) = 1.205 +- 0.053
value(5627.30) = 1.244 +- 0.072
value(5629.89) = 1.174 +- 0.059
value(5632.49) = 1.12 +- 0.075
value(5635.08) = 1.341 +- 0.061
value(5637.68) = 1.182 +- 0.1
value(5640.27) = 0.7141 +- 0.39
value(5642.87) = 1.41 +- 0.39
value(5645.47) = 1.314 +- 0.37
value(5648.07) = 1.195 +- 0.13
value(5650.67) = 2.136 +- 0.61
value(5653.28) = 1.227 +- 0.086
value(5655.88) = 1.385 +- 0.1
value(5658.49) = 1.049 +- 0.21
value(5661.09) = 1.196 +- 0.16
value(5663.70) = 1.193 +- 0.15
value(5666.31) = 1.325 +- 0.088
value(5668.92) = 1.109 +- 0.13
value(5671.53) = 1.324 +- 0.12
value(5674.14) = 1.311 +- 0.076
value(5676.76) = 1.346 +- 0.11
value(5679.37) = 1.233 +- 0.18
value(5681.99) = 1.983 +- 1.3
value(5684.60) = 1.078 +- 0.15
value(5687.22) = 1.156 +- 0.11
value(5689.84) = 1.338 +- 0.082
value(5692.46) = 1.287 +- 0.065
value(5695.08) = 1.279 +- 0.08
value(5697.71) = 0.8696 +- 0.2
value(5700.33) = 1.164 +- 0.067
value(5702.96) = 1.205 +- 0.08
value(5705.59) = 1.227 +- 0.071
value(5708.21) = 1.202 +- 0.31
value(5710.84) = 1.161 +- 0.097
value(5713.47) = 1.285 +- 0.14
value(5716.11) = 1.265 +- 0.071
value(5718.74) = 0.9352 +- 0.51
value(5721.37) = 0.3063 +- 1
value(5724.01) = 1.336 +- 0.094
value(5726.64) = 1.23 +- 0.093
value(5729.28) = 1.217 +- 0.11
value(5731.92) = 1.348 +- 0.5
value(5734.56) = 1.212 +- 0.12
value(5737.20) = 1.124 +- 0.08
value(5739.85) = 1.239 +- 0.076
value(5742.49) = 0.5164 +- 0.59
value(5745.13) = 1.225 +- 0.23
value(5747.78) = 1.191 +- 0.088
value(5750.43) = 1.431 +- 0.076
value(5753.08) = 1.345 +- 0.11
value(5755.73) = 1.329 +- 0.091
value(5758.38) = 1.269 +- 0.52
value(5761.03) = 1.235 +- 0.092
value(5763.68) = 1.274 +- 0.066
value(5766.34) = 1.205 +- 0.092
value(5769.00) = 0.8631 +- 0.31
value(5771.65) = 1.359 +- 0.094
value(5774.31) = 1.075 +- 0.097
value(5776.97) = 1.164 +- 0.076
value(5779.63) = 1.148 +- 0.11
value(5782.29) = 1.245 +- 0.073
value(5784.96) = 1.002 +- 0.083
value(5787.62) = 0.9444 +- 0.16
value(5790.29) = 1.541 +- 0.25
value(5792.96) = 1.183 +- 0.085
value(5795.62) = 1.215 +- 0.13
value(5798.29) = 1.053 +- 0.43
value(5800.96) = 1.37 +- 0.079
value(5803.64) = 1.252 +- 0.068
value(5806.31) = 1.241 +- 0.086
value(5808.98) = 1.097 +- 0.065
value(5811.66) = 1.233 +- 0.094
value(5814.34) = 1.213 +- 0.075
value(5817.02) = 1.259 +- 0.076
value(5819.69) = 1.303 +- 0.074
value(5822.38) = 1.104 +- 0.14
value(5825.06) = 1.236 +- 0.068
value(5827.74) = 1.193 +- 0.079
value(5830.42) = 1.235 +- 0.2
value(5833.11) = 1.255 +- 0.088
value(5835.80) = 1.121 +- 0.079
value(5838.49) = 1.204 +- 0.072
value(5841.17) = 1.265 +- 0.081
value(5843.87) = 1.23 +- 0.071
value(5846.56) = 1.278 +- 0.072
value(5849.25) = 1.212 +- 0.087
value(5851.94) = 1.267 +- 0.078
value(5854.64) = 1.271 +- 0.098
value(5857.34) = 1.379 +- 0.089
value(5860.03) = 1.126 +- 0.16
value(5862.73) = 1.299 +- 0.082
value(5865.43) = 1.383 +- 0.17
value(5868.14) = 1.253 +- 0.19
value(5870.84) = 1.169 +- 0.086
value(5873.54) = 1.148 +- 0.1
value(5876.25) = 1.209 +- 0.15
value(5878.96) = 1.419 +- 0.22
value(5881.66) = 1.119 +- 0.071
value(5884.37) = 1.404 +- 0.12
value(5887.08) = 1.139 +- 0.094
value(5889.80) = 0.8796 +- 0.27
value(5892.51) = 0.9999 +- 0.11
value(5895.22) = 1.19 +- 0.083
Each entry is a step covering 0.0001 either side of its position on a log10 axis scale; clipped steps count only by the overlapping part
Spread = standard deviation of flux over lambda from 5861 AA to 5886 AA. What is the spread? 0.11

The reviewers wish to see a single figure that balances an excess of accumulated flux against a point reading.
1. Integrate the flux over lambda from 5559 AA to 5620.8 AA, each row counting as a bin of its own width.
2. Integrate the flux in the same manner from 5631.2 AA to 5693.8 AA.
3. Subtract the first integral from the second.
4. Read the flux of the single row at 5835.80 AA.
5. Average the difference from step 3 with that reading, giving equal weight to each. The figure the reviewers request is 3.36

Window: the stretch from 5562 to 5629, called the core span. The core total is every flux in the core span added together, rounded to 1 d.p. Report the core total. 31.6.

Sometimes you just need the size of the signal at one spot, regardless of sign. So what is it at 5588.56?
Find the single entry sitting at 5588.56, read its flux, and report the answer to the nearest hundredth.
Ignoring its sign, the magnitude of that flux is 1.14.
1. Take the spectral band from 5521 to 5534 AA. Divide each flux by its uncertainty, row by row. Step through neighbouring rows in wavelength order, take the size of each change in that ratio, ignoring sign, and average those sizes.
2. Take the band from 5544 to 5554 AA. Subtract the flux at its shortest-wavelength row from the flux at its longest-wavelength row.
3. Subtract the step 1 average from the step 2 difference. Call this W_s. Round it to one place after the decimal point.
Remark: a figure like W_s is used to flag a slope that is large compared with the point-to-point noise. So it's -2.5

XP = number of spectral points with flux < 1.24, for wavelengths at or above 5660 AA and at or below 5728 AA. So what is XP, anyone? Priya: 15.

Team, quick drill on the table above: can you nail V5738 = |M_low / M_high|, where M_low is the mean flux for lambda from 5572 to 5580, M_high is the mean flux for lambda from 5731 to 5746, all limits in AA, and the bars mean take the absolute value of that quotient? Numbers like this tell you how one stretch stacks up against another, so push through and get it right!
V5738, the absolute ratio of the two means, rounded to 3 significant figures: 1.13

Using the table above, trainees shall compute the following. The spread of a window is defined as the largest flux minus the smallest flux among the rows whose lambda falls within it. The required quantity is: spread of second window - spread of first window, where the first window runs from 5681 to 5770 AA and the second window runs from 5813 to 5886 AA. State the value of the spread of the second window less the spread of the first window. -1.4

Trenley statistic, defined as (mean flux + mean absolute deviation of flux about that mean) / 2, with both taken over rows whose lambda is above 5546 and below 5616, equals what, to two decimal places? 0.63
